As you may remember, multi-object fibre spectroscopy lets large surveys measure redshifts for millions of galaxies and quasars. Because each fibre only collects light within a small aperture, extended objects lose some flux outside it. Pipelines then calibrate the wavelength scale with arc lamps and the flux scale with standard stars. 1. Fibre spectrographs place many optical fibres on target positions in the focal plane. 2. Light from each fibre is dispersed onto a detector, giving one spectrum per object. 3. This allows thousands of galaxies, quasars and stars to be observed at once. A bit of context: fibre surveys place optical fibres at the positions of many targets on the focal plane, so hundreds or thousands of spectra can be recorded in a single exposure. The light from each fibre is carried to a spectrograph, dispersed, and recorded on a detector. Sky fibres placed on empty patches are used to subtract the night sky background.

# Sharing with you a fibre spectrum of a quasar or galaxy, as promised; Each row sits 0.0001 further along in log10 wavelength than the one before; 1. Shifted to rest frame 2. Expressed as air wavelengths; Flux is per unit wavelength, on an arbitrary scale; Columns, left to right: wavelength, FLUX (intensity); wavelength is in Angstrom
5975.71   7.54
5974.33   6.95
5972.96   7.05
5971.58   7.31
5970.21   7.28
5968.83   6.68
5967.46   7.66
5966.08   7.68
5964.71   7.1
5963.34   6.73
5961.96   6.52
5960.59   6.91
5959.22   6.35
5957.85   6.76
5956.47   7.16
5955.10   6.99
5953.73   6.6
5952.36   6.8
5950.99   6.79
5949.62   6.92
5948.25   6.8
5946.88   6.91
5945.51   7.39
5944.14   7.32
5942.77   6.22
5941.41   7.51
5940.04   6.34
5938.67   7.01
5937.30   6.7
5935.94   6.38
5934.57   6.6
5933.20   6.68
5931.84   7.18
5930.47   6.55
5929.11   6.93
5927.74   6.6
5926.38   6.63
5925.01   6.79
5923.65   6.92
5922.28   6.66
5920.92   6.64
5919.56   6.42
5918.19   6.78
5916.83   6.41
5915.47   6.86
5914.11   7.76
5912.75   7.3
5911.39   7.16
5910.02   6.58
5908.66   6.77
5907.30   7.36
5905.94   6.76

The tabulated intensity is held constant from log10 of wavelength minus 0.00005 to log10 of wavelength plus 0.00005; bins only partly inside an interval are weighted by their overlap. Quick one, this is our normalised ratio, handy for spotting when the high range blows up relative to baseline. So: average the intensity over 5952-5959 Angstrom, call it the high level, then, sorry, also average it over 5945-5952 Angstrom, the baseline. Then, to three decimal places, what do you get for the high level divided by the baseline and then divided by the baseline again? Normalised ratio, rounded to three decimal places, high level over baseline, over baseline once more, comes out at 0.142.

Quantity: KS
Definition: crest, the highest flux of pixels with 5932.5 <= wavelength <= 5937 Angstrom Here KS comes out 6.68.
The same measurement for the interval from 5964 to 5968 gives 7.68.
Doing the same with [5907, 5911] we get 7.36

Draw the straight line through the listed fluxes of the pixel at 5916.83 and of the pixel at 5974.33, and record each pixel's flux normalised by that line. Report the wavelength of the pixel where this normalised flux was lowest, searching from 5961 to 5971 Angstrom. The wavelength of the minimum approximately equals 5961.96 Angstrom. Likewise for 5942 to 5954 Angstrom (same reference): 5942.77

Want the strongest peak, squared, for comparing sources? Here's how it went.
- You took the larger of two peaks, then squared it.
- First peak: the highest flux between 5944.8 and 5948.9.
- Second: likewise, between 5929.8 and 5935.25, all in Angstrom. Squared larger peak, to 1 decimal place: 54.6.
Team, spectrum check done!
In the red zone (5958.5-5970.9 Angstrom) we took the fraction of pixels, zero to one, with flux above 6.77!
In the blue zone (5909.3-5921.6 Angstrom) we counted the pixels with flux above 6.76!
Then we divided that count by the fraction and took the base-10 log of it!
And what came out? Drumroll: 0.95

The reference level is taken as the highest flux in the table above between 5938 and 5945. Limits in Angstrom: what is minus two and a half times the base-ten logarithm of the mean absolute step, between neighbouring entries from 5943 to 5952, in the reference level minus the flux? 1.8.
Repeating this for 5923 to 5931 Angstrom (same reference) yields 1.7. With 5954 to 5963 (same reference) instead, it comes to 1.0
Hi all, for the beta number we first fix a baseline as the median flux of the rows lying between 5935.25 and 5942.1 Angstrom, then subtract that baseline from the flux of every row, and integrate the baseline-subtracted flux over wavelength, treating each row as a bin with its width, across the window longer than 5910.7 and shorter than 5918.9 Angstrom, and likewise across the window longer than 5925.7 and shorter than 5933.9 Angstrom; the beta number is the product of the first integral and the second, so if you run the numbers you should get 1.4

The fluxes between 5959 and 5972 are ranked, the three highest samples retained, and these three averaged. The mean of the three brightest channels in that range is 7.55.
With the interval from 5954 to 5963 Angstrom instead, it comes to 7.02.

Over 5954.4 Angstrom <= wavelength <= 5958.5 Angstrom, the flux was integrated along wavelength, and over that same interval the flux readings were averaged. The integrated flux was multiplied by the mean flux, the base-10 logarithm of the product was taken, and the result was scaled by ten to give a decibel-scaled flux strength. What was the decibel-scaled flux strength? 23.0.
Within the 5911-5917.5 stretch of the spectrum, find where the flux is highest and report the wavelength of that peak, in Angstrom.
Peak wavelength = 5914.11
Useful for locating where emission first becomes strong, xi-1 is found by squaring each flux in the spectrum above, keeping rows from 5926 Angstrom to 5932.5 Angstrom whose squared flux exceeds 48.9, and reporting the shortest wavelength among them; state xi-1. 5931.84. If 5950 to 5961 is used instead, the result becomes 5956.47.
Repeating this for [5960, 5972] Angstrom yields 5964.71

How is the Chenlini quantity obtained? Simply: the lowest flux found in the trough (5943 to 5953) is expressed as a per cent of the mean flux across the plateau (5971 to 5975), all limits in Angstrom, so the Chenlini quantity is 95.6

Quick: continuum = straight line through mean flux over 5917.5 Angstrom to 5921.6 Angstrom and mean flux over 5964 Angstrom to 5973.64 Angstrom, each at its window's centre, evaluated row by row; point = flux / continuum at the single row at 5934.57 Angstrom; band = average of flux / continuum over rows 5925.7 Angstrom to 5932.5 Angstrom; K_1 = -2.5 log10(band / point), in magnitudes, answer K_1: -0.04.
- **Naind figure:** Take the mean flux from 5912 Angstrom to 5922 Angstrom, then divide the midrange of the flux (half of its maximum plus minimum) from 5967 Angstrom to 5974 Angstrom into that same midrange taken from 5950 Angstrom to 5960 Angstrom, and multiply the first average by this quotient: 6.48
